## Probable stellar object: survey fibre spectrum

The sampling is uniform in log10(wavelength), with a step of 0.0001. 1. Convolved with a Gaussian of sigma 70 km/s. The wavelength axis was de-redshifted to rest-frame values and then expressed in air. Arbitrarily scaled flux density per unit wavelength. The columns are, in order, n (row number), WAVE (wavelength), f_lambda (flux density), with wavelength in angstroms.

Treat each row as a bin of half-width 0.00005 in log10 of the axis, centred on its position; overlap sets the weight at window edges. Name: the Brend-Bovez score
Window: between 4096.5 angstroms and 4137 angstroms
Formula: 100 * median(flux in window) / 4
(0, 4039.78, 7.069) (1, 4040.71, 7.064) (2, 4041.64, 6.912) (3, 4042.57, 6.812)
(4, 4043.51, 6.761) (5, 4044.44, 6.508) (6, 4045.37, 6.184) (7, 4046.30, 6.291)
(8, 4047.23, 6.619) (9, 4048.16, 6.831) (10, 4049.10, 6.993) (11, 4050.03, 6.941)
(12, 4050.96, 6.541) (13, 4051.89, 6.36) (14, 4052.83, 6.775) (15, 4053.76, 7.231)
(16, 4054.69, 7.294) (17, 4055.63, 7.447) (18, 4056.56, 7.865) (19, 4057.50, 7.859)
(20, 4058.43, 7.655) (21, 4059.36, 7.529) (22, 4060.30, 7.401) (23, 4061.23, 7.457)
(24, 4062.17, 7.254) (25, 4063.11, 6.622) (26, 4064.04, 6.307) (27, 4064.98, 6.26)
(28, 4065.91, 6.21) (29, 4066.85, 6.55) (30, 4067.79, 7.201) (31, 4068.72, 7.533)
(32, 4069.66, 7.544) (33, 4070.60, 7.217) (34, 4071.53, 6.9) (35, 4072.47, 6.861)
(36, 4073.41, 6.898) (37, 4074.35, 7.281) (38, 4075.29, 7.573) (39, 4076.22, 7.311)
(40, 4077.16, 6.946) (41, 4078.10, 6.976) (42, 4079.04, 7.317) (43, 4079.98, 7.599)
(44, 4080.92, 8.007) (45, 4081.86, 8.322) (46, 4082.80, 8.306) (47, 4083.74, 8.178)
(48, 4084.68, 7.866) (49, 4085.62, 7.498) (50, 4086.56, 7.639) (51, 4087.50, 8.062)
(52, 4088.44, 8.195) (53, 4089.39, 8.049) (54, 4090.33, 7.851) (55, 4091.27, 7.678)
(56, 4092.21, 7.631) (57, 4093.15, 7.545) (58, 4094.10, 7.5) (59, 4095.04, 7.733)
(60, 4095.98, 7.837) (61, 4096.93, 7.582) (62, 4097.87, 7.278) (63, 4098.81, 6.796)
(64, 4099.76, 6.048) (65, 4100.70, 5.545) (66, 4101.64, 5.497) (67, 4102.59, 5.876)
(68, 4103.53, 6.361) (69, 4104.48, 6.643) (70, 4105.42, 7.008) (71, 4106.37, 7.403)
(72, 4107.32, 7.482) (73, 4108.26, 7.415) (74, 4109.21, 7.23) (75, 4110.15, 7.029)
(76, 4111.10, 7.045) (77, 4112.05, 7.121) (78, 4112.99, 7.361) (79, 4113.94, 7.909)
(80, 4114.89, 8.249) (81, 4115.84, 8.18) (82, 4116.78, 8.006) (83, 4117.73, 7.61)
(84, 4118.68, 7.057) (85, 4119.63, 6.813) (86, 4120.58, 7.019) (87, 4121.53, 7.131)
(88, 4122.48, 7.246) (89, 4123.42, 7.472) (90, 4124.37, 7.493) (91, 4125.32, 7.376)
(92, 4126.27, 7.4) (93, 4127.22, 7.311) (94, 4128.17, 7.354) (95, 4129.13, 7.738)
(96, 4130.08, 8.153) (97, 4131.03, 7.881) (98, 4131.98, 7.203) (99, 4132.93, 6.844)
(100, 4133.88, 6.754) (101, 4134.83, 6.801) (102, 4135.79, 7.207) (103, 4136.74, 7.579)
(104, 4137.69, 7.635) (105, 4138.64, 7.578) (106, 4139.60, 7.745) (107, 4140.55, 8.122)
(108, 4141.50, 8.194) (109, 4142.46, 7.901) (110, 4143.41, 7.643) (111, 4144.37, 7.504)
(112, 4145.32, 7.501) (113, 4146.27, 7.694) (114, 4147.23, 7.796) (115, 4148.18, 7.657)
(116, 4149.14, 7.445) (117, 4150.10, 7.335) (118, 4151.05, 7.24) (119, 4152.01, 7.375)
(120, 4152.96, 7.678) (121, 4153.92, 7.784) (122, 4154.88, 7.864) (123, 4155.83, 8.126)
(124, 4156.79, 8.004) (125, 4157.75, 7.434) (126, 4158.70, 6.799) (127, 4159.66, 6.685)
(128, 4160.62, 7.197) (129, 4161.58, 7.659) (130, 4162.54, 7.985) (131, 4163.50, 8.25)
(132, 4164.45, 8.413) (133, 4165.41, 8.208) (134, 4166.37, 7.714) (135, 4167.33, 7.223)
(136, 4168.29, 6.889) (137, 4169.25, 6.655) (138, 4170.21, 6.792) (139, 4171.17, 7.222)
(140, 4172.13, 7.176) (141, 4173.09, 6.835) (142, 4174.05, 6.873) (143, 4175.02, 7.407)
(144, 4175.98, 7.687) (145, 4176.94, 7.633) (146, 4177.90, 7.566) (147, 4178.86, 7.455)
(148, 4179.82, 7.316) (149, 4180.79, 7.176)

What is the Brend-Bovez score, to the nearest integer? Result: 181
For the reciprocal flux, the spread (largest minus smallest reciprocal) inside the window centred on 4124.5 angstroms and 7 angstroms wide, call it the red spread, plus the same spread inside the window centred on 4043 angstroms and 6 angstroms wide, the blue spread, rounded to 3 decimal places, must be 0.027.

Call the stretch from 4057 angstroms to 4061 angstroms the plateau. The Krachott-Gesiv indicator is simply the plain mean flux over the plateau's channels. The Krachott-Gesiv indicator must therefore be 7.61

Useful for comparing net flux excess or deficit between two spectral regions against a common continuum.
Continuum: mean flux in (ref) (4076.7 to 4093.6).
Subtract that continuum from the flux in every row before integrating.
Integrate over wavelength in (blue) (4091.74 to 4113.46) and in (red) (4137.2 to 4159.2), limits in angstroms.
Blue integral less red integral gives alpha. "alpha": -14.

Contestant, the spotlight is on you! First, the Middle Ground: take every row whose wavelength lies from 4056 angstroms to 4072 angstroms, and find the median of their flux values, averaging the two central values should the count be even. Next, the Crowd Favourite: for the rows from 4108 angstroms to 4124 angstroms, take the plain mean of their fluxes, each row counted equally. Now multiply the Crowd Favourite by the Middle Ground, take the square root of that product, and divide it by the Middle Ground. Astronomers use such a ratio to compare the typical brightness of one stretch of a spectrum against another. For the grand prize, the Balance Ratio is 1.01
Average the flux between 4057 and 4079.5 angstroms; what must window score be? 7.1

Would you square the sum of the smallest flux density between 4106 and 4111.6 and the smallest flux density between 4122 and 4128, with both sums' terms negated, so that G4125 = 204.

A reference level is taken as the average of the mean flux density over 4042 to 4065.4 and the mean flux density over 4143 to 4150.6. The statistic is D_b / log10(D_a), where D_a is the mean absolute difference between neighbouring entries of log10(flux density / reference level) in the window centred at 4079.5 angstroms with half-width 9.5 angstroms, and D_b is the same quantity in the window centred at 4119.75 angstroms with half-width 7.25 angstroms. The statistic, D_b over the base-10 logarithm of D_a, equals -0.0070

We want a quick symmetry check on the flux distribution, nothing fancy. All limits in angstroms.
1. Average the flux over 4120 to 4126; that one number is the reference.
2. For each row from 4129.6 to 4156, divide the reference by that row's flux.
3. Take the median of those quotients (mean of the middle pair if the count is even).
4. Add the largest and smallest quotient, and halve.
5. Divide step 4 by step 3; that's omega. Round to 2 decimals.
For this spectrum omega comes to 1.03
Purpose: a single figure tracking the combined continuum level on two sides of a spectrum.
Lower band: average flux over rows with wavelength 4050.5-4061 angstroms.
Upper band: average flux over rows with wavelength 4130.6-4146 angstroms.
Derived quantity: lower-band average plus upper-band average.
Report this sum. 14.8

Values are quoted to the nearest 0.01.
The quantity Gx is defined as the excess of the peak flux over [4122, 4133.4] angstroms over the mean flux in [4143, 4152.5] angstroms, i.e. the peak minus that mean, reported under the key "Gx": 0.63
